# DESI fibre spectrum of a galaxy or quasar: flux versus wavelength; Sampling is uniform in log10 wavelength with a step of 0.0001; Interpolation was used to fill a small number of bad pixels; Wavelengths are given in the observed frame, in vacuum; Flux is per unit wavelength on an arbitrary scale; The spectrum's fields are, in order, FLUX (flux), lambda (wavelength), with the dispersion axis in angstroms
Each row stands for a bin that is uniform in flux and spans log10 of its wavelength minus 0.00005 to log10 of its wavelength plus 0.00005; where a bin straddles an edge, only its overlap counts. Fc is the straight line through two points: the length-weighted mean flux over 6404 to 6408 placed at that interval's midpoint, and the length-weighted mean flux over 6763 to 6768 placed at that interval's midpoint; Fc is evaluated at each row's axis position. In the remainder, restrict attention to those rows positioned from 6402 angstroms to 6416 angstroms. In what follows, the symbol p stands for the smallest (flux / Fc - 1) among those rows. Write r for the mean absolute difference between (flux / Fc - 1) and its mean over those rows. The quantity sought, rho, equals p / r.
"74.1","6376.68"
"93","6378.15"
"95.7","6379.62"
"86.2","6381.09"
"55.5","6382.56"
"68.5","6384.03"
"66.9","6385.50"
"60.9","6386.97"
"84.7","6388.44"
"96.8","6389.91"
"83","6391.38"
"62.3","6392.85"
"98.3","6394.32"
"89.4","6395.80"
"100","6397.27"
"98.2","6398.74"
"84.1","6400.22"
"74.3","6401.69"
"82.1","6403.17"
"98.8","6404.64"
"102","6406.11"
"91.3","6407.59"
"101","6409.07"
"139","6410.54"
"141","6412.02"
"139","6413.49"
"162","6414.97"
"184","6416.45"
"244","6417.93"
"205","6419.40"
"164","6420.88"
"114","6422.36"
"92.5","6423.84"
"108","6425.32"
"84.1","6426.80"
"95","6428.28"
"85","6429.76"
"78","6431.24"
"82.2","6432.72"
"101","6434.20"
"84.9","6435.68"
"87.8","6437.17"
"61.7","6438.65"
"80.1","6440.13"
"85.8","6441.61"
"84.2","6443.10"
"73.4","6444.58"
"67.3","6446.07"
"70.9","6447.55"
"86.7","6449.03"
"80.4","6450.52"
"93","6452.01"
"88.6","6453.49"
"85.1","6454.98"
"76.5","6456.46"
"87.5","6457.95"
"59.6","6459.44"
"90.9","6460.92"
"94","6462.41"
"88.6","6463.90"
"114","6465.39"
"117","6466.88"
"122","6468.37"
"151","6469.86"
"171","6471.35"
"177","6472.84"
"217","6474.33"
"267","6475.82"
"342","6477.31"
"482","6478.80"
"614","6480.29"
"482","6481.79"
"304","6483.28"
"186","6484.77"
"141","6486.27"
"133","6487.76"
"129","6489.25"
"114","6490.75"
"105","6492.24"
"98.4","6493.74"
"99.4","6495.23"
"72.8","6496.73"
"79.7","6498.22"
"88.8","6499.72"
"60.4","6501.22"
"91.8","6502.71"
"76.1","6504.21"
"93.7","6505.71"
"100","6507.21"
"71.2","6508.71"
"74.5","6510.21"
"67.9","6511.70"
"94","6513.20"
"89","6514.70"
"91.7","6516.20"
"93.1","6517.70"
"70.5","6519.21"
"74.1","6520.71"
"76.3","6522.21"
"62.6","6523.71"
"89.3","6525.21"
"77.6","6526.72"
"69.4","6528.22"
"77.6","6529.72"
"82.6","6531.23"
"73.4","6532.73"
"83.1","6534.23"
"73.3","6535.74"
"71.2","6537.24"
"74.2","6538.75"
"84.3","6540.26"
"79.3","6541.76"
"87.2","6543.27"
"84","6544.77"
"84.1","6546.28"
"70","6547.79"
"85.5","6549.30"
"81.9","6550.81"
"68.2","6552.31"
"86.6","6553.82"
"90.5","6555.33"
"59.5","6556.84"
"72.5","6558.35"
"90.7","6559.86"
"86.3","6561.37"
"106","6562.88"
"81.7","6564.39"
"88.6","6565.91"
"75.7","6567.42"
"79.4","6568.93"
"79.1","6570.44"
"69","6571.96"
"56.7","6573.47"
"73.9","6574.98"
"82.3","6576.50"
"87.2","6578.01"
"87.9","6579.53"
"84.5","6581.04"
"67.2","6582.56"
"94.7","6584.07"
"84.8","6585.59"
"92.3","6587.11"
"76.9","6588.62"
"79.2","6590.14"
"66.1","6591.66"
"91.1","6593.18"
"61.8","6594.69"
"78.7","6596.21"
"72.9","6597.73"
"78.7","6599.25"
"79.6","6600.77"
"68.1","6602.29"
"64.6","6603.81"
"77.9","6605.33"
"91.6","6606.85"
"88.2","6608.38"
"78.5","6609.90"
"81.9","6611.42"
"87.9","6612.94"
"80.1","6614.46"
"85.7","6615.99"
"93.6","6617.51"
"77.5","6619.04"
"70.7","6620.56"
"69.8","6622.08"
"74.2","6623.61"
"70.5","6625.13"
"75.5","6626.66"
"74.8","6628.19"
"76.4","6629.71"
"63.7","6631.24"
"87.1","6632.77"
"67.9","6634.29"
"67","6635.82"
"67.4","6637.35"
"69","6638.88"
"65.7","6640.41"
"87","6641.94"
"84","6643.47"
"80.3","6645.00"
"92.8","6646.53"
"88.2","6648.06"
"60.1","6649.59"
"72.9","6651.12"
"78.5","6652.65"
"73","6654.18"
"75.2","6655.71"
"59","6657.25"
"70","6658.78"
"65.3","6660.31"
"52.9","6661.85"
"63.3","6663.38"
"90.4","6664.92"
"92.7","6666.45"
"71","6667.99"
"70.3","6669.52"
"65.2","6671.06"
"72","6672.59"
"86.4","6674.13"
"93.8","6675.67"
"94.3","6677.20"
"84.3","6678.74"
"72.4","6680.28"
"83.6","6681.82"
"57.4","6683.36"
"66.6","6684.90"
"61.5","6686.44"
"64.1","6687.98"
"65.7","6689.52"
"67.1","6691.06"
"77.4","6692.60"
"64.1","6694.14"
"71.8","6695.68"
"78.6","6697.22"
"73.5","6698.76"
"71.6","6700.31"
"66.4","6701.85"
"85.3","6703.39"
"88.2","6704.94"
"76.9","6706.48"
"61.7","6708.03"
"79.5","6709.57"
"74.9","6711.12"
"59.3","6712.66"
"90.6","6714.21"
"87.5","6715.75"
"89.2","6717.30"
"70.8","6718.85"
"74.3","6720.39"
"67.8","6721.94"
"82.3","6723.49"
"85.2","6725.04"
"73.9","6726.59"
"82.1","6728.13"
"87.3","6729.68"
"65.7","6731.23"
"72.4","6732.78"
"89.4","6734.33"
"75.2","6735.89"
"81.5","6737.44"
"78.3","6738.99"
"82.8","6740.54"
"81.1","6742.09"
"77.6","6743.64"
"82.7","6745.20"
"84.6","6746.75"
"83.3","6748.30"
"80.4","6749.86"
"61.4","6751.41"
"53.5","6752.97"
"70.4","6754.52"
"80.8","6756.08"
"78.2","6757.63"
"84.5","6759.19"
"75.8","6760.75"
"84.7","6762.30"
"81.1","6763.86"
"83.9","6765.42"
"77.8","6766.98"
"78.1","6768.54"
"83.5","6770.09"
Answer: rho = -0.6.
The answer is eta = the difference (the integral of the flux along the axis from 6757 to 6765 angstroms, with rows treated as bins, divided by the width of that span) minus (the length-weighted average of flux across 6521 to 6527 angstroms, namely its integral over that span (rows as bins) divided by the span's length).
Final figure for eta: 5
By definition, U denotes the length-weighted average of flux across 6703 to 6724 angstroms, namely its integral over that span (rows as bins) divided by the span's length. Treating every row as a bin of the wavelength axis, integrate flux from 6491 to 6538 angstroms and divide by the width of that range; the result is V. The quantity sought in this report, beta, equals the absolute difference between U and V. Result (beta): 4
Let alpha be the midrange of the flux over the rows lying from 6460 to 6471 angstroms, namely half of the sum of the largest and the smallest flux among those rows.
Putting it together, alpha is 120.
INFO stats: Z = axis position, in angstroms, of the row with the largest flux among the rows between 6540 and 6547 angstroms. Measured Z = 6543.27 angstroms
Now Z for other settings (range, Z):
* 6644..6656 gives 6646.53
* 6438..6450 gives 6449.03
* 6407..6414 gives 6412.02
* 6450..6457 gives 6452.01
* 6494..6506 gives 6495.23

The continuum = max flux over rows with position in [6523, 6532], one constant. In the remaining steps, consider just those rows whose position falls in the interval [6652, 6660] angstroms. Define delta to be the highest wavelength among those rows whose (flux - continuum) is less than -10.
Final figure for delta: 6658.78 angstroms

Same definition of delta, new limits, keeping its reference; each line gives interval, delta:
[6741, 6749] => 6743.64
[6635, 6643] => 6640.41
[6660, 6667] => 6663.38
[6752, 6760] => 6757.63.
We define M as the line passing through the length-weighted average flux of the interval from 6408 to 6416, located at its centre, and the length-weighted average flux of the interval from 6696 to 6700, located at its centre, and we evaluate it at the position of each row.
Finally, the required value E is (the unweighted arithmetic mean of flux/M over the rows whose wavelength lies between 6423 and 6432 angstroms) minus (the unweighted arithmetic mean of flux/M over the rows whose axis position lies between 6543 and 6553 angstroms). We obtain -0.1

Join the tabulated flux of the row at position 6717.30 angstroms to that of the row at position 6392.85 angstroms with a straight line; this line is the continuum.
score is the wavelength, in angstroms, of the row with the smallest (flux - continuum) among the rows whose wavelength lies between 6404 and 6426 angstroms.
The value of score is 6423.84 angstroms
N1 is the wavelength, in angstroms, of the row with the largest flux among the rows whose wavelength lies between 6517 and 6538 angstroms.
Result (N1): 6517.70 angstroms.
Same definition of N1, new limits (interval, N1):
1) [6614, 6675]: 6617.51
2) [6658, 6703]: 6677.20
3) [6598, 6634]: 6617.51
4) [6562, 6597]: 6562.88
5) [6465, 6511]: 6480.29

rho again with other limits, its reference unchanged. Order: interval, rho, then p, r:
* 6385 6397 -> -3.0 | -0.38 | 0.13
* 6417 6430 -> -0.3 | -0.13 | 0.49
